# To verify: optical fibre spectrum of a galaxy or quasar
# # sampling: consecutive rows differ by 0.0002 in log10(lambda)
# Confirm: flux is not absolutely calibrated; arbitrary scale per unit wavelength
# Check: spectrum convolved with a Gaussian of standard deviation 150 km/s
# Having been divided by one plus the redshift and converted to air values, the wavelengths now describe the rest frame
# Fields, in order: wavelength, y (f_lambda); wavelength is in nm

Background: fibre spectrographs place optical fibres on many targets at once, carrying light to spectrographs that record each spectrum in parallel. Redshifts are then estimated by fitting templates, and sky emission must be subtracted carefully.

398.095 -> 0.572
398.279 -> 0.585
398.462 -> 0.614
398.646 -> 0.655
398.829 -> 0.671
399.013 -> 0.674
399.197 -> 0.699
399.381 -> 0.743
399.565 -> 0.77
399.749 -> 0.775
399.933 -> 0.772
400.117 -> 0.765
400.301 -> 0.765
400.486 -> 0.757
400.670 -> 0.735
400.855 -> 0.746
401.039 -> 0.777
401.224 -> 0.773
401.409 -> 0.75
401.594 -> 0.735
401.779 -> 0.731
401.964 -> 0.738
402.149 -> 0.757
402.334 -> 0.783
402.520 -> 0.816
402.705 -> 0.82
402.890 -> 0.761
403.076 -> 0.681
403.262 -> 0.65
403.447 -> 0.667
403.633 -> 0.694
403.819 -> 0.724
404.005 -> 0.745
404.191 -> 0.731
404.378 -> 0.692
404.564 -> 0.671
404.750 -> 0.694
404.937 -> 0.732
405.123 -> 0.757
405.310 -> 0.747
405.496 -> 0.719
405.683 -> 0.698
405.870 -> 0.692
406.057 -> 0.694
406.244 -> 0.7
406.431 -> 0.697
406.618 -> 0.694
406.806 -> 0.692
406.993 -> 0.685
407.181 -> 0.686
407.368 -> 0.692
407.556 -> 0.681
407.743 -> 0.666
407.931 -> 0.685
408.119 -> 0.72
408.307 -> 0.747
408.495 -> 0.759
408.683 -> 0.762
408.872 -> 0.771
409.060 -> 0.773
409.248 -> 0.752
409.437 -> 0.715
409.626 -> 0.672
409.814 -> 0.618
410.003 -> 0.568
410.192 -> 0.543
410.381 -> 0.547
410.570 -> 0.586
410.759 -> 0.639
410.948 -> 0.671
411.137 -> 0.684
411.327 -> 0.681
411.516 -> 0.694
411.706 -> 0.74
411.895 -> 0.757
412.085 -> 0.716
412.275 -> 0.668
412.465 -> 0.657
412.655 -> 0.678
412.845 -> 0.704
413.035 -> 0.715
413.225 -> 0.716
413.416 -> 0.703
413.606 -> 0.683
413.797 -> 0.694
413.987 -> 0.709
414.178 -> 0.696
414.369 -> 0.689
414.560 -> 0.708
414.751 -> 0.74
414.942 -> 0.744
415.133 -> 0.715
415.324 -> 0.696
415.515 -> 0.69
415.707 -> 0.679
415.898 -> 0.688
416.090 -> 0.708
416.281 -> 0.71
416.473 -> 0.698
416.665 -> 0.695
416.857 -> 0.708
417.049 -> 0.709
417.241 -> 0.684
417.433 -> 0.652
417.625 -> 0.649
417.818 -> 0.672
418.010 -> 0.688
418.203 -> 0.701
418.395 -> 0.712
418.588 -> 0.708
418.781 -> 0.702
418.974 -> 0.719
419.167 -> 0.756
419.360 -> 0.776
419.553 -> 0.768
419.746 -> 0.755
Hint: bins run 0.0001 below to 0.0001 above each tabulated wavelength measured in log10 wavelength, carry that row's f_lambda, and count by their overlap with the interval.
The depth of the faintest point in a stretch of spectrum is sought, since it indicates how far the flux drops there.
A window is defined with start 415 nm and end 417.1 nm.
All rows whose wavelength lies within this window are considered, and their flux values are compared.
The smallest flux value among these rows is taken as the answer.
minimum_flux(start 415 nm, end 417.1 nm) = 0.679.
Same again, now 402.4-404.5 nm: 0.65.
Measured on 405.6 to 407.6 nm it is 0.681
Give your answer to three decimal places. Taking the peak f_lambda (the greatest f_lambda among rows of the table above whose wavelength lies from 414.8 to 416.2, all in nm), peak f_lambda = 0.744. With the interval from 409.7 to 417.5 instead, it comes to 0.757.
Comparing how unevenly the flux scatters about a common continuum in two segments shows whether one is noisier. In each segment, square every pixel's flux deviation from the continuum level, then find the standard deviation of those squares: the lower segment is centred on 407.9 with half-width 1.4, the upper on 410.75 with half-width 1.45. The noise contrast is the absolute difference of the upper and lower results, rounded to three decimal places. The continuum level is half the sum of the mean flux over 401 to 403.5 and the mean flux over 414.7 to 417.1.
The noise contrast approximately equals 0.011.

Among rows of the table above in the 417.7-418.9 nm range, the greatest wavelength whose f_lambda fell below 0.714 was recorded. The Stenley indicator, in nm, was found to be 418.781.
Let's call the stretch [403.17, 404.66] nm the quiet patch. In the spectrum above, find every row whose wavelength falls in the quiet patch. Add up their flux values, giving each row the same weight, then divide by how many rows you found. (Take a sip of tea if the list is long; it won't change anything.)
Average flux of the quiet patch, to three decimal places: 0.697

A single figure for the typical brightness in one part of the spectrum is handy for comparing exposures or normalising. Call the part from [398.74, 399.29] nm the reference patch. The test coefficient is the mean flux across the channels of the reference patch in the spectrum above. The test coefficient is 0.681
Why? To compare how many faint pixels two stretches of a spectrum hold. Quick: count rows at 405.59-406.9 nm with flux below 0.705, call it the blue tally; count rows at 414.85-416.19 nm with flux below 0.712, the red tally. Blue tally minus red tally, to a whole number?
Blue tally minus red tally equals 2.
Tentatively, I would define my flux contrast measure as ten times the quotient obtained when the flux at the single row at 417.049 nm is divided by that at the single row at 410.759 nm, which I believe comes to 11.1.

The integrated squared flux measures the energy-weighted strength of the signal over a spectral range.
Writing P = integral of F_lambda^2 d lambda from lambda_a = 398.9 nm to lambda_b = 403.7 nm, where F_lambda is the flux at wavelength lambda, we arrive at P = 2.7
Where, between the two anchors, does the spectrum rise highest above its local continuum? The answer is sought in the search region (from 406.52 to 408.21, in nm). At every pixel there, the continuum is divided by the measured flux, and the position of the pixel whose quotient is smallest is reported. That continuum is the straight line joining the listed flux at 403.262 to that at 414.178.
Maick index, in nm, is 408.119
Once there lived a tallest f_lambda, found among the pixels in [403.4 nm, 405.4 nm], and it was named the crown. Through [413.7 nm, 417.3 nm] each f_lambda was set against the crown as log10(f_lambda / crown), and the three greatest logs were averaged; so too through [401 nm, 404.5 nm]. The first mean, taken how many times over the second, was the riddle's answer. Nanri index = -1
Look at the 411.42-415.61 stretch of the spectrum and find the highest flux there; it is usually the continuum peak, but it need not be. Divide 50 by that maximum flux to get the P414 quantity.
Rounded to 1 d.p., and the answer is 66.1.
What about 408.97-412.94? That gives 64.7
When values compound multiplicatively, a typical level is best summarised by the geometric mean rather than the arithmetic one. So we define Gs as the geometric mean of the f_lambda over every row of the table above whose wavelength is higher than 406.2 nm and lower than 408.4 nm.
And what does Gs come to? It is 0.695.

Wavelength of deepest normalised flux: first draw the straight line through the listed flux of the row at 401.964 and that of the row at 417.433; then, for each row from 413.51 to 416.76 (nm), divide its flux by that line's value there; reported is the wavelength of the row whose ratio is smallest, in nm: 413.606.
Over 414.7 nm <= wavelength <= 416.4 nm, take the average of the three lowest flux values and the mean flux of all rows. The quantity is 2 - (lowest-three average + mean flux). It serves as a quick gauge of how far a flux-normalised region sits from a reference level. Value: 0.607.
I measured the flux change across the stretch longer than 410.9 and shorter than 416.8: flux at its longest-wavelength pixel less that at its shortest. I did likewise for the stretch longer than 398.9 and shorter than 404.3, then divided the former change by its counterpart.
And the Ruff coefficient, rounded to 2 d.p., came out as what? 0.42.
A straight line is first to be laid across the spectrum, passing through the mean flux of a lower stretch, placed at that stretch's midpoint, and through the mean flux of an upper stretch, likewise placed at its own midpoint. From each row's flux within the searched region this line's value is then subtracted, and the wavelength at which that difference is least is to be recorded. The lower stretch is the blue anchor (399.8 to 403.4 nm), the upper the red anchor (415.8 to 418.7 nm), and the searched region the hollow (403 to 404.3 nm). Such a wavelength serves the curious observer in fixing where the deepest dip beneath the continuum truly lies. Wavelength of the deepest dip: 403.262 nm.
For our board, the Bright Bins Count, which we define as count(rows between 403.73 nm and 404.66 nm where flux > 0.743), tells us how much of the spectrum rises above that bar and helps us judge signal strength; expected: 1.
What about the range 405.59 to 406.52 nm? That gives 0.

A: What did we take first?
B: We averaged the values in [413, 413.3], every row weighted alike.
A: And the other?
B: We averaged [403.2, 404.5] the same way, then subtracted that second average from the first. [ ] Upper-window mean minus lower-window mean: 0.015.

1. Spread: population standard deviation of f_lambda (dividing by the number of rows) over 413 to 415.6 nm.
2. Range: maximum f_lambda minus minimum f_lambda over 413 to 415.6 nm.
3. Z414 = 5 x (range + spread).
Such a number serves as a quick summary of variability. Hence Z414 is 0.39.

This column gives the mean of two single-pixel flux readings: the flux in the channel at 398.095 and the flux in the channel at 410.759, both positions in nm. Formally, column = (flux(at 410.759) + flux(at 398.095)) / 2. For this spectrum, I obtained 0.61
